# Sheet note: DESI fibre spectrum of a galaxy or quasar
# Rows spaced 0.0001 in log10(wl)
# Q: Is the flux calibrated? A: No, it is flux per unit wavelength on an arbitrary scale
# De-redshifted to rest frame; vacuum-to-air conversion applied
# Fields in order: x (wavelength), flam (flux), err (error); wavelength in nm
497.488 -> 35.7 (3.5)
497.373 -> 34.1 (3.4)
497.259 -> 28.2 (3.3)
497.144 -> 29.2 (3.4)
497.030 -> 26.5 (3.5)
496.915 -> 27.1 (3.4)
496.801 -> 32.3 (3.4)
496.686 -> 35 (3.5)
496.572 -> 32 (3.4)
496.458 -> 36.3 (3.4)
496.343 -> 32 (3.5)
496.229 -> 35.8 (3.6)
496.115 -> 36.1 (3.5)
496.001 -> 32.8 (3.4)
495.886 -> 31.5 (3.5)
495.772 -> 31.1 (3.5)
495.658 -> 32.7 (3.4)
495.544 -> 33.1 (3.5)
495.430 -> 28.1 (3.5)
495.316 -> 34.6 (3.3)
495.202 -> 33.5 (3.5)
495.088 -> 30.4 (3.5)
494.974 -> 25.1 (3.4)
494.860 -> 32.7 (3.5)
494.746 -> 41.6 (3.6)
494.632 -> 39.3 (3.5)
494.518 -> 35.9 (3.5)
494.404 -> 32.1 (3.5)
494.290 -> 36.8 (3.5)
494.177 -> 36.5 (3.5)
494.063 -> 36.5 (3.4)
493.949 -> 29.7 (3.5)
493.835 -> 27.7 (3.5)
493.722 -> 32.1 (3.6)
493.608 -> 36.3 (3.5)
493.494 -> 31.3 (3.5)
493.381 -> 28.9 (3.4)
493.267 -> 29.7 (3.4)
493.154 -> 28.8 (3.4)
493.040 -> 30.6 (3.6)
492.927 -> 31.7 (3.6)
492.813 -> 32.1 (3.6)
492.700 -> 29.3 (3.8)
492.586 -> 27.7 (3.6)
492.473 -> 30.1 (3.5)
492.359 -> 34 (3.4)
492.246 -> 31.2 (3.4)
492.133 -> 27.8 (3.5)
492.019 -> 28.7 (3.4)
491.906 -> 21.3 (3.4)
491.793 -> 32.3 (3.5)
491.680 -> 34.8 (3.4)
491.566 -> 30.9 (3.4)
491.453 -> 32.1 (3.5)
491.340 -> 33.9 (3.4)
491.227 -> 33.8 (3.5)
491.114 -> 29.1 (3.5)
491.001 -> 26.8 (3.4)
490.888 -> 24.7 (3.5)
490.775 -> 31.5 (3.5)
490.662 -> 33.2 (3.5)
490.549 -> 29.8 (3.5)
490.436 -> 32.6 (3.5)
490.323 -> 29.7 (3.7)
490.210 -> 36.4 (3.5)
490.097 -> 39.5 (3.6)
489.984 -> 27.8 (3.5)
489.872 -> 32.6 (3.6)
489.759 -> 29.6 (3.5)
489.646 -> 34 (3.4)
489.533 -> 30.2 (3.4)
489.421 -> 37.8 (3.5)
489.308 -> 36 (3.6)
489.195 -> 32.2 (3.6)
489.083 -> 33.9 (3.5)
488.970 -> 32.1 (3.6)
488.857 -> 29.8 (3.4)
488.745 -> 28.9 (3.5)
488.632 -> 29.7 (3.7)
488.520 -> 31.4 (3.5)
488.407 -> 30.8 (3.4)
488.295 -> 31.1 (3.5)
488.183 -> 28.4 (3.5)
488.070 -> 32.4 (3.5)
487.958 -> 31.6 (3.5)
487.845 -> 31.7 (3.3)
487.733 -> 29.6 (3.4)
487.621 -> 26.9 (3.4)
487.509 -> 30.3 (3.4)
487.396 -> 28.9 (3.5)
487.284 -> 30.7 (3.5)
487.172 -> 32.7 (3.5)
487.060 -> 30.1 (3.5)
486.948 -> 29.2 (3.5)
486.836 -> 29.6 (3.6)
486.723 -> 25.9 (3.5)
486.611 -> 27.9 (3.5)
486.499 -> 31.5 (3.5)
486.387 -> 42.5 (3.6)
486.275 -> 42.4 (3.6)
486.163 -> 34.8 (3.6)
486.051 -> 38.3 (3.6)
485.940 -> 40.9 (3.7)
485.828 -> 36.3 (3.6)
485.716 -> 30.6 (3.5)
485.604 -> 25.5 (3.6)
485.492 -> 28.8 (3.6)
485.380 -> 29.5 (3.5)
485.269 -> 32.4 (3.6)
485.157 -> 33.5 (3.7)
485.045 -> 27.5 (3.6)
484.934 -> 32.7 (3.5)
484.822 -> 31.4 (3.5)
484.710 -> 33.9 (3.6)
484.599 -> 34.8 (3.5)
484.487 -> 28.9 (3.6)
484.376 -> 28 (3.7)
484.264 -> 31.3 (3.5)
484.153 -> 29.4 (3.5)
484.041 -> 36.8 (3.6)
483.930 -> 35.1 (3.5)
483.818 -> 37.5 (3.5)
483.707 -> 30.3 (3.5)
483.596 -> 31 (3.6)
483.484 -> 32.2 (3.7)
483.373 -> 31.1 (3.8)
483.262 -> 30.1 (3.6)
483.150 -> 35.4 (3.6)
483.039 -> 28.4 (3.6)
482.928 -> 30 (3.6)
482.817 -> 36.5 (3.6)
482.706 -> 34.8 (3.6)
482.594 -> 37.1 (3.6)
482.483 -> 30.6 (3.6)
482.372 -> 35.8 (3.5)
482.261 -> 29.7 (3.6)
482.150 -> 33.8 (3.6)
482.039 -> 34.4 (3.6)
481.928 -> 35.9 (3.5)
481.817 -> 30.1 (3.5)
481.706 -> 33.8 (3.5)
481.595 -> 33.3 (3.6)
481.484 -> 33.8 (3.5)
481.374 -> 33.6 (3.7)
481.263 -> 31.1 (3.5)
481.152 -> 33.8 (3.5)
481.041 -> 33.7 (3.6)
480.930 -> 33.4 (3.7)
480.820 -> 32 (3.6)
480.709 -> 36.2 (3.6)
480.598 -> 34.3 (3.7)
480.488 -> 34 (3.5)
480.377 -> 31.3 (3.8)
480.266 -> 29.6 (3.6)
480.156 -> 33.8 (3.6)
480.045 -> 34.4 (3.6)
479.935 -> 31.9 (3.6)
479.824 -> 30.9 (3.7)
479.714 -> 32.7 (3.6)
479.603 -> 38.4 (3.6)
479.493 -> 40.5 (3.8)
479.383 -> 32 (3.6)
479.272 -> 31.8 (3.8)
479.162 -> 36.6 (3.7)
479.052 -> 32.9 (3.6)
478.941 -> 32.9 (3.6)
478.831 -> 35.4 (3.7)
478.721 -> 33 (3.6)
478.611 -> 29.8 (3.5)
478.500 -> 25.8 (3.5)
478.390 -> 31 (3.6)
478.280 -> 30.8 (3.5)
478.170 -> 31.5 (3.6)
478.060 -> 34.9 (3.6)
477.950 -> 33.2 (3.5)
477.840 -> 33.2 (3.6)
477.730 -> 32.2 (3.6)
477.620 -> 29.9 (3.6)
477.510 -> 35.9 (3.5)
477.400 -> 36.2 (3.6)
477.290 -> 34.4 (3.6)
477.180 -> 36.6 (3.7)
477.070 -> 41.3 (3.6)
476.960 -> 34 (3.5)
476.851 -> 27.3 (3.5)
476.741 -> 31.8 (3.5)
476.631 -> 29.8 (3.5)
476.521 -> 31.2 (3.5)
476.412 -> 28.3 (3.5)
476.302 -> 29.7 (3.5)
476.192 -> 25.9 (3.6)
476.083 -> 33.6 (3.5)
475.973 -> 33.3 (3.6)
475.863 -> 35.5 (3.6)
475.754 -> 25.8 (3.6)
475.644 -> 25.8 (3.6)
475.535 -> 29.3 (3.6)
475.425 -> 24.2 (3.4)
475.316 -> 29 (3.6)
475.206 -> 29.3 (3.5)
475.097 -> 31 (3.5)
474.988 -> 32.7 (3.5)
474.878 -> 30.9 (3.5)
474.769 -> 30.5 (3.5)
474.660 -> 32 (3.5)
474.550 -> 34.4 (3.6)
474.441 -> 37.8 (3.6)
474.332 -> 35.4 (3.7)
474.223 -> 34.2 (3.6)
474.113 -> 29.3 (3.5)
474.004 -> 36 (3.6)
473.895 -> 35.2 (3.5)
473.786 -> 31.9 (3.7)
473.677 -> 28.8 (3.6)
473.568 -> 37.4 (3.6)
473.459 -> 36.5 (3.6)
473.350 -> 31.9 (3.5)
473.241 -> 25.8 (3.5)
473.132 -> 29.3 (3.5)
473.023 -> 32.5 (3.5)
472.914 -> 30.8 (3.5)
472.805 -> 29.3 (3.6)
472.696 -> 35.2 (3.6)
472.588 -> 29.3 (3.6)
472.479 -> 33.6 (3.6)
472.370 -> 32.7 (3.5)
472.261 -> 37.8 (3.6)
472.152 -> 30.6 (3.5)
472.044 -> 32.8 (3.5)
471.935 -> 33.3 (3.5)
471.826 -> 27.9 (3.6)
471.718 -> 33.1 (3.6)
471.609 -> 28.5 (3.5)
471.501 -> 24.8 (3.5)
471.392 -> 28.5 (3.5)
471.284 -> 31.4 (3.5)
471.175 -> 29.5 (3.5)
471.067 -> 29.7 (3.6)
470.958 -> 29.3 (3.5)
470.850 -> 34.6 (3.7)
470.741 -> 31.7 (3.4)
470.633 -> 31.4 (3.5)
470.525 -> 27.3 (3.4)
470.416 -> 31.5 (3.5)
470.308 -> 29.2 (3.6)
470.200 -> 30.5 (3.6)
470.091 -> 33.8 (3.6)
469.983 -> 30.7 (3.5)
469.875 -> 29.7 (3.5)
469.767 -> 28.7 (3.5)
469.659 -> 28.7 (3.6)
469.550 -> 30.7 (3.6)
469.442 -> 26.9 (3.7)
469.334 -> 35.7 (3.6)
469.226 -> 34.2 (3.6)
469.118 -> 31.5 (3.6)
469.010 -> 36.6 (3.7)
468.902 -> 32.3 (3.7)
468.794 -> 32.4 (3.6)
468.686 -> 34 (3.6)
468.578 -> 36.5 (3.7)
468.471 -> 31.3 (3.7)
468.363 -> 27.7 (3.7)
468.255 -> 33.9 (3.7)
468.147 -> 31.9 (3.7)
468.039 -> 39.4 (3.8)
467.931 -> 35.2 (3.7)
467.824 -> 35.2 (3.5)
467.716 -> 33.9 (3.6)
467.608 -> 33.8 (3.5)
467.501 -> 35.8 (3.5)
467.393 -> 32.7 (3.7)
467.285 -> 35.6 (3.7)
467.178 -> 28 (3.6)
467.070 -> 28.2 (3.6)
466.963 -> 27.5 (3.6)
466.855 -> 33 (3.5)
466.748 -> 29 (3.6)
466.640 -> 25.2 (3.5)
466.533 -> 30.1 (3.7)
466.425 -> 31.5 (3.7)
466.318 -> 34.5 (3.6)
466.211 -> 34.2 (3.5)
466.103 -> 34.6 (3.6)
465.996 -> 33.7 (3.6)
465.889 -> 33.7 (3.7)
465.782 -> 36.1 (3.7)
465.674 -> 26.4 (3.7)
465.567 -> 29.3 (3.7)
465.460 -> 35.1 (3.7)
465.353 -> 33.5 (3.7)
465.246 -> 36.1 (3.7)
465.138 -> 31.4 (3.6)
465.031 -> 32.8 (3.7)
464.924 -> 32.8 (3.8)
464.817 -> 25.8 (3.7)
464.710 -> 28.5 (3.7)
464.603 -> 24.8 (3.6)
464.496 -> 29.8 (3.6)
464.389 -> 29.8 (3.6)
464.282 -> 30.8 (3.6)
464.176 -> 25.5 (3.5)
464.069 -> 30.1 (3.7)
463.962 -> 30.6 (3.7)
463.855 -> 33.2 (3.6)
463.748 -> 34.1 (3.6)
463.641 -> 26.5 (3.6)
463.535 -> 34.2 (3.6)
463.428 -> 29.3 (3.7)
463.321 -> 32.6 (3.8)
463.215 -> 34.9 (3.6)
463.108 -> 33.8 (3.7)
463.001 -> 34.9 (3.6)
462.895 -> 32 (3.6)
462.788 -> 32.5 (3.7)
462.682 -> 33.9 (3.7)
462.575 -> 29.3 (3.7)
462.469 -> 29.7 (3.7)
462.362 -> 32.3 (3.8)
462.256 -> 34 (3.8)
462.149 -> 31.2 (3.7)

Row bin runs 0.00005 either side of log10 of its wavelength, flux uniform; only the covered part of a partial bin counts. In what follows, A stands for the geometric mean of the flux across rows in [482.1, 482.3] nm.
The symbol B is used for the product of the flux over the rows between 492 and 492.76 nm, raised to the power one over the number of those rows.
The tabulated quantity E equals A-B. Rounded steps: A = 31.7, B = 29.8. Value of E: 2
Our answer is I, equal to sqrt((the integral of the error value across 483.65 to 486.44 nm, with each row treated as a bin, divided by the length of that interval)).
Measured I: 1.89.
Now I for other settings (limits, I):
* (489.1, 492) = 1.87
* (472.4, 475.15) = 1.89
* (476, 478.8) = 1.89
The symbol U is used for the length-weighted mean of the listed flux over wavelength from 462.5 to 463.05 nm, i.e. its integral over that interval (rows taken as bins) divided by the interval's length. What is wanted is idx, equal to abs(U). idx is 32.4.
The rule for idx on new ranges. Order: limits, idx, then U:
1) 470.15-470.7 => 30.1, 30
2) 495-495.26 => 31.1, 31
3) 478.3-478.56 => 28.7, 29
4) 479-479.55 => 34.8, 35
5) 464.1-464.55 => 29.1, 29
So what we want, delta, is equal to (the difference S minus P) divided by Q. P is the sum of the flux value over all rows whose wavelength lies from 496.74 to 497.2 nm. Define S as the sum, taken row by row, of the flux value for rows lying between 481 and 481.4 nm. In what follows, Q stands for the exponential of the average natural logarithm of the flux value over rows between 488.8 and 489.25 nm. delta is 0.5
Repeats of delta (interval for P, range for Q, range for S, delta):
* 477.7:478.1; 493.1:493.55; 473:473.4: -0.5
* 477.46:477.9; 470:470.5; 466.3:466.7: -0.3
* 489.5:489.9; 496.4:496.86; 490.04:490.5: 0.3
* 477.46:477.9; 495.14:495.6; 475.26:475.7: -0.7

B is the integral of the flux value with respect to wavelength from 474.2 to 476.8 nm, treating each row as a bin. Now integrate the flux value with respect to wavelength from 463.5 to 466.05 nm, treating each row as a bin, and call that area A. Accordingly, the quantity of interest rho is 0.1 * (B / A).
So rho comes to 0.1014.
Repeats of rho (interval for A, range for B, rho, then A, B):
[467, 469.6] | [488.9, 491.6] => 0.1009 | 86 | 87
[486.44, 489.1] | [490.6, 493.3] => 0.1018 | 80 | 82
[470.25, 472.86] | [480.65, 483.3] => 0.1090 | 81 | 88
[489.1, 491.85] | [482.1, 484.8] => 0.0995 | 88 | 88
